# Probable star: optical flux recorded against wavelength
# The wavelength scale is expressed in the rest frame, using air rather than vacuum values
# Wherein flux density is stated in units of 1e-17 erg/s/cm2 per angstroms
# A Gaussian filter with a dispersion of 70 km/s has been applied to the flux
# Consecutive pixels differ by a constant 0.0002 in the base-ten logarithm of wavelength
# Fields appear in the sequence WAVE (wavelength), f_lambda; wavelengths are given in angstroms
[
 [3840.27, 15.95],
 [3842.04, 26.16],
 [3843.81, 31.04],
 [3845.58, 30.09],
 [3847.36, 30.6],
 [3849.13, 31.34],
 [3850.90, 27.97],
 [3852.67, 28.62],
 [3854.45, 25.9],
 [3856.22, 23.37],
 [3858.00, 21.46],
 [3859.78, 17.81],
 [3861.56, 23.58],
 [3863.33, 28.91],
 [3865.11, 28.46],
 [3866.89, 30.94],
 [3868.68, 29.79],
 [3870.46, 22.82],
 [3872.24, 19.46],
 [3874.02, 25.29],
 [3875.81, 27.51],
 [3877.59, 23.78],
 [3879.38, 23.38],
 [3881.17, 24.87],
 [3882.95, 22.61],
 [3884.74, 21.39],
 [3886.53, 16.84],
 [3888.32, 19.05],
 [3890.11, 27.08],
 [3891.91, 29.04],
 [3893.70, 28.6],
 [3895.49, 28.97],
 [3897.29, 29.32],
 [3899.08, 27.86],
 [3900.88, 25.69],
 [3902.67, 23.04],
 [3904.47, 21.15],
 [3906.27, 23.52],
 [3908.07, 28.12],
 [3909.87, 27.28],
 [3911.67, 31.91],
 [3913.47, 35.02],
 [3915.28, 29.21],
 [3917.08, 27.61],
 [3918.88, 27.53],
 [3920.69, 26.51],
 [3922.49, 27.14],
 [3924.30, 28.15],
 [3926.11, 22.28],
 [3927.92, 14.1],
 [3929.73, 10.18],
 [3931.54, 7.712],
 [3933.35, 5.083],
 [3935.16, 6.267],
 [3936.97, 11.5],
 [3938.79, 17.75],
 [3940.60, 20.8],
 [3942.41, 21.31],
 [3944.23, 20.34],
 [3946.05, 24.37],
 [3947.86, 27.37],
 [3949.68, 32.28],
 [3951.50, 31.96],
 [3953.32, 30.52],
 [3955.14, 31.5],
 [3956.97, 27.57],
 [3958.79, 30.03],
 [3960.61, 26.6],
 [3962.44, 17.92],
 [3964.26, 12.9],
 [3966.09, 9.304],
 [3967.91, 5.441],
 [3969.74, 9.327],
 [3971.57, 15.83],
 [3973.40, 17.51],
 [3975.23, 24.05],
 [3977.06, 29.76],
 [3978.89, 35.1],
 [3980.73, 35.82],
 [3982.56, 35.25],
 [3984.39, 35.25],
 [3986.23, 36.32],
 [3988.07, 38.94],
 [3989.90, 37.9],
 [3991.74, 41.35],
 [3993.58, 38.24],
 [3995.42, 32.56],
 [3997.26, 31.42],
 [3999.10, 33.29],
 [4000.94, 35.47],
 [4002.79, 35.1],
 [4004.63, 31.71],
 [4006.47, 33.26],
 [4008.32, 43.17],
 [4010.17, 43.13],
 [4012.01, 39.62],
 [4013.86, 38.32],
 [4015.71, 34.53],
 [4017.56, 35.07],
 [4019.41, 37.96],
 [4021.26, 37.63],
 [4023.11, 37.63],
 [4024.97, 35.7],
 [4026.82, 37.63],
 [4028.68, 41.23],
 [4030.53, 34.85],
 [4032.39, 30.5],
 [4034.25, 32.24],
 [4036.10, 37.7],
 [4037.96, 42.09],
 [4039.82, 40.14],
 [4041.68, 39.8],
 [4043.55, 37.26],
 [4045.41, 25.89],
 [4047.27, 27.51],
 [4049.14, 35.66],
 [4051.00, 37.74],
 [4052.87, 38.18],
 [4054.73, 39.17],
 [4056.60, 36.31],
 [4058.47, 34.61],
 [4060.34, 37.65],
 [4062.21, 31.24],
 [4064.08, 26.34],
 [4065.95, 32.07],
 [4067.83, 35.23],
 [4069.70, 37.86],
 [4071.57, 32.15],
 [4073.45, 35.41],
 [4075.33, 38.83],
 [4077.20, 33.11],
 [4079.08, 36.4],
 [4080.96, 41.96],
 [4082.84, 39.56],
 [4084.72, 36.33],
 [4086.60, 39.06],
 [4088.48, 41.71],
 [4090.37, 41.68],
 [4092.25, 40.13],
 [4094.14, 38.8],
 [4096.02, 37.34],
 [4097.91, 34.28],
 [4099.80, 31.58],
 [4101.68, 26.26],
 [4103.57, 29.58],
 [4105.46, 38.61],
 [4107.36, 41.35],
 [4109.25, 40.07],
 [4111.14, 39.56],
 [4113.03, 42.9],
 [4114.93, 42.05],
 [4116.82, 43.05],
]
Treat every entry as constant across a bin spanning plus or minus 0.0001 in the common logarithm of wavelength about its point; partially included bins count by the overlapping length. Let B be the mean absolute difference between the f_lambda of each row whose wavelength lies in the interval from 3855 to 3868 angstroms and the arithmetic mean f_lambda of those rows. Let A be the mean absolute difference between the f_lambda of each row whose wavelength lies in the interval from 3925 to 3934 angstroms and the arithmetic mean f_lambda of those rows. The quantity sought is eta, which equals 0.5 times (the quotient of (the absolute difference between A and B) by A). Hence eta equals 0.12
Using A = 5.1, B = 3.9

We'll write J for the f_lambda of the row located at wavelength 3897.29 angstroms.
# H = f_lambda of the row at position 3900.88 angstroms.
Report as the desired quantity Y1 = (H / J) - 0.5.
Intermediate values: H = 25.69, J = 29.32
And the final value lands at 0.4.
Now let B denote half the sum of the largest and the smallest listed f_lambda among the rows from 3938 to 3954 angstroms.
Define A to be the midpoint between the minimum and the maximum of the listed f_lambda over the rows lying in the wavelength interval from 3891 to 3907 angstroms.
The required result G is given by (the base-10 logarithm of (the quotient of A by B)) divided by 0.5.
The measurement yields 0.0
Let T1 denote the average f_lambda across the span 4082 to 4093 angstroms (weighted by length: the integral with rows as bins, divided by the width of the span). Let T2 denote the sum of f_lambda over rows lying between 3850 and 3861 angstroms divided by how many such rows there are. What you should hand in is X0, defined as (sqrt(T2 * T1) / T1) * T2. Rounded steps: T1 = 40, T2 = 24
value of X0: 19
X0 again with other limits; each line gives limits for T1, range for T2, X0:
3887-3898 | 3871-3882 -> 23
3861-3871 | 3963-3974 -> 8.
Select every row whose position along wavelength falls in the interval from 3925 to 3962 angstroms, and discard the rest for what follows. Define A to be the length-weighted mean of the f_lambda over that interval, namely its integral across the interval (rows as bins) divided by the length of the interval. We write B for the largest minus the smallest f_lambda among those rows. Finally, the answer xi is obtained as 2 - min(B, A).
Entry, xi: -19.0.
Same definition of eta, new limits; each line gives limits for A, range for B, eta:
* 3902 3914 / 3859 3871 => 0.01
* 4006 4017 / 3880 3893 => 0.02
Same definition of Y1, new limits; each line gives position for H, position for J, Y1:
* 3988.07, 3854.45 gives 1.0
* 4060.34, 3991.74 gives 0.4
